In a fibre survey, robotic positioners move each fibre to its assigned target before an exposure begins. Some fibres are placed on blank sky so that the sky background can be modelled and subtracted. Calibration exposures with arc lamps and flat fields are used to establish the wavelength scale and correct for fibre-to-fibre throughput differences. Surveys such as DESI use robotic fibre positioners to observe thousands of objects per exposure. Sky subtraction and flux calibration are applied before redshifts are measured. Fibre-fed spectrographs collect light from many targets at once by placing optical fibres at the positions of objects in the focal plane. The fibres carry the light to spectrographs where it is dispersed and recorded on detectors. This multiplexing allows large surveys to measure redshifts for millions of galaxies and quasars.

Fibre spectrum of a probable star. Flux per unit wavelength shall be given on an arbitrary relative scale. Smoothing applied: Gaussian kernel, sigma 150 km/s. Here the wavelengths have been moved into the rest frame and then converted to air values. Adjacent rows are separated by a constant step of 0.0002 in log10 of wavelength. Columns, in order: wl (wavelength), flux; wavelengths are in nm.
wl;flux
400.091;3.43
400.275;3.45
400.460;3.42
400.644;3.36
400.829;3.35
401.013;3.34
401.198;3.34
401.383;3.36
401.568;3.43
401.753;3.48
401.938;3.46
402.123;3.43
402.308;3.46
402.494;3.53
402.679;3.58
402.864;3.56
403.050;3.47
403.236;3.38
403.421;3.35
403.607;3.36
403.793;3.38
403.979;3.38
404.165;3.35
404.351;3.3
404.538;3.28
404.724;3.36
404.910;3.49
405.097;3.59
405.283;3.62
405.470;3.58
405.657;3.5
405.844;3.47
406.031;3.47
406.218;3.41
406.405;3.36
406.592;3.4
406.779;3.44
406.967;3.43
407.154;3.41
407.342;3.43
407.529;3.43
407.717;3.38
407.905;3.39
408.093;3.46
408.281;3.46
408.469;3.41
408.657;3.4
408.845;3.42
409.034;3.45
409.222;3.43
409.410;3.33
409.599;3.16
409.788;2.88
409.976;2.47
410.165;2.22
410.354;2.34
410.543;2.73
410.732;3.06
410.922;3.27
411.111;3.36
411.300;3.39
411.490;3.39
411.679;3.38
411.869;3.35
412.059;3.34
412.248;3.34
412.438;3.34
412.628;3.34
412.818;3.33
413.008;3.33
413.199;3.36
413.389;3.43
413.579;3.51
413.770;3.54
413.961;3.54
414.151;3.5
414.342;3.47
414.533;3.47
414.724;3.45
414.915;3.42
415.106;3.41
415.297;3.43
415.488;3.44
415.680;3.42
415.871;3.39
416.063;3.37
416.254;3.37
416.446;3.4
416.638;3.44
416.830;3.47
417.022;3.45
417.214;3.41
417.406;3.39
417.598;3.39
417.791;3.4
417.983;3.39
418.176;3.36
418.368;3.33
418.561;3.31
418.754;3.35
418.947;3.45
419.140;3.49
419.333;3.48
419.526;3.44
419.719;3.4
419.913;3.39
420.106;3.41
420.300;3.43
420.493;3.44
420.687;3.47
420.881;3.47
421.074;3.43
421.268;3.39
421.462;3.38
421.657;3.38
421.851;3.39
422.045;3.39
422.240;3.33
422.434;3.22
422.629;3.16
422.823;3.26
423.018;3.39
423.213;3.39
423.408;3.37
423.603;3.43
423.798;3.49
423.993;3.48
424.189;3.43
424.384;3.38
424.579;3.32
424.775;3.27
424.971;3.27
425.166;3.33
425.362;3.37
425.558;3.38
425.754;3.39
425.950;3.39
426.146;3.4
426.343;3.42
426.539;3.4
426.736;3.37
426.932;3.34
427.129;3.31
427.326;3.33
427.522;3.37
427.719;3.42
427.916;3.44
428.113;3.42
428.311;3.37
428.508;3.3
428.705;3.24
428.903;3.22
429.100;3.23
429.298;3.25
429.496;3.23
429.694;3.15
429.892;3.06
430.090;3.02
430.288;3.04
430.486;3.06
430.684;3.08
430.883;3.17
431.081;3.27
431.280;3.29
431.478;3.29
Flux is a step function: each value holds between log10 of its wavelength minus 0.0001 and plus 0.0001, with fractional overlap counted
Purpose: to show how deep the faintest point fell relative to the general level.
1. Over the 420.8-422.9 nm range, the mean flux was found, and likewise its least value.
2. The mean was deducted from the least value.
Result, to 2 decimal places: -0.19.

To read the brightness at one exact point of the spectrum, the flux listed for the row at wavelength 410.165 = 2.22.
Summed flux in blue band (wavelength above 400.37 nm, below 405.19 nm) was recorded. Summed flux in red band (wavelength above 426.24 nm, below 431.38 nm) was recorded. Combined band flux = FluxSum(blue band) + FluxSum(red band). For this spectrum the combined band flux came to 174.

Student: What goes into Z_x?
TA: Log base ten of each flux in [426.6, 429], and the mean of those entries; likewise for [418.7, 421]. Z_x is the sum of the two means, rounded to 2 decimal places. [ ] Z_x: 1.06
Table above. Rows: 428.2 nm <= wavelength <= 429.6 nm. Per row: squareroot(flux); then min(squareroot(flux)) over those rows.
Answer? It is 1.79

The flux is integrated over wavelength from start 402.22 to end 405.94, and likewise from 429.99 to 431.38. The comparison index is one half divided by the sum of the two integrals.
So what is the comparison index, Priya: 0.0291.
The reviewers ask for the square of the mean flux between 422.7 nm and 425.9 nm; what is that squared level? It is 11.4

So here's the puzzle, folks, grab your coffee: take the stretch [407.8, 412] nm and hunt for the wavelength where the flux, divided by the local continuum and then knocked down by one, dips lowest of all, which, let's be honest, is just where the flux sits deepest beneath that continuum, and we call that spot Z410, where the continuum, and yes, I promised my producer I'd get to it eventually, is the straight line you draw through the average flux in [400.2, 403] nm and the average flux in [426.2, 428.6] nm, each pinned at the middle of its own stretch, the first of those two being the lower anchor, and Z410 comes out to 410.165 nm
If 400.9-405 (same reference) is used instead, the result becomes 404.538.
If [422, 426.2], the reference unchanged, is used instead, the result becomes 422.629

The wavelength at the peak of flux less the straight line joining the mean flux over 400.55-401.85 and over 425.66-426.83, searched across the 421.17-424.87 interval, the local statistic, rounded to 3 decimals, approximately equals 423.798 nm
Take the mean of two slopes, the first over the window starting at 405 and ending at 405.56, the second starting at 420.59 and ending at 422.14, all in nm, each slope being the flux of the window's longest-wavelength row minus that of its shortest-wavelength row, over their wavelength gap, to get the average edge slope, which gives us -0.04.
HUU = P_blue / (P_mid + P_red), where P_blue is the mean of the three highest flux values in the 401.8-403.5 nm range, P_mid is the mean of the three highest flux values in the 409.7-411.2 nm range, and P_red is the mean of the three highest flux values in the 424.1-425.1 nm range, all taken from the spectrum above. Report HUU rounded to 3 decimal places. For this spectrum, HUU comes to 0.538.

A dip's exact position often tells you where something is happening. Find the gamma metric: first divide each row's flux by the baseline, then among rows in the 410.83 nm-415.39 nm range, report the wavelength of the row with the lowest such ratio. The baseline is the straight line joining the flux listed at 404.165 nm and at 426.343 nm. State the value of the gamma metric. 410.922 nm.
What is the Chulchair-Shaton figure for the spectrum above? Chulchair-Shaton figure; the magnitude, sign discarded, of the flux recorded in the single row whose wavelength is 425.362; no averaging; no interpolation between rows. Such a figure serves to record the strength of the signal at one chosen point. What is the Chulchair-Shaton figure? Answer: 3.37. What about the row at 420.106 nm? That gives 3.41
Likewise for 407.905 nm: 3.39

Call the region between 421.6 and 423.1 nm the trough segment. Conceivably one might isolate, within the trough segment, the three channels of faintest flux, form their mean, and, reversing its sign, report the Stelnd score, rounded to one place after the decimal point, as -3.2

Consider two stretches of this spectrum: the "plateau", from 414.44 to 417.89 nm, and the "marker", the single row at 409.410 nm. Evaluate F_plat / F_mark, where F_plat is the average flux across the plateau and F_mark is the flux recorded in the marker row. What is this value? 1.03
